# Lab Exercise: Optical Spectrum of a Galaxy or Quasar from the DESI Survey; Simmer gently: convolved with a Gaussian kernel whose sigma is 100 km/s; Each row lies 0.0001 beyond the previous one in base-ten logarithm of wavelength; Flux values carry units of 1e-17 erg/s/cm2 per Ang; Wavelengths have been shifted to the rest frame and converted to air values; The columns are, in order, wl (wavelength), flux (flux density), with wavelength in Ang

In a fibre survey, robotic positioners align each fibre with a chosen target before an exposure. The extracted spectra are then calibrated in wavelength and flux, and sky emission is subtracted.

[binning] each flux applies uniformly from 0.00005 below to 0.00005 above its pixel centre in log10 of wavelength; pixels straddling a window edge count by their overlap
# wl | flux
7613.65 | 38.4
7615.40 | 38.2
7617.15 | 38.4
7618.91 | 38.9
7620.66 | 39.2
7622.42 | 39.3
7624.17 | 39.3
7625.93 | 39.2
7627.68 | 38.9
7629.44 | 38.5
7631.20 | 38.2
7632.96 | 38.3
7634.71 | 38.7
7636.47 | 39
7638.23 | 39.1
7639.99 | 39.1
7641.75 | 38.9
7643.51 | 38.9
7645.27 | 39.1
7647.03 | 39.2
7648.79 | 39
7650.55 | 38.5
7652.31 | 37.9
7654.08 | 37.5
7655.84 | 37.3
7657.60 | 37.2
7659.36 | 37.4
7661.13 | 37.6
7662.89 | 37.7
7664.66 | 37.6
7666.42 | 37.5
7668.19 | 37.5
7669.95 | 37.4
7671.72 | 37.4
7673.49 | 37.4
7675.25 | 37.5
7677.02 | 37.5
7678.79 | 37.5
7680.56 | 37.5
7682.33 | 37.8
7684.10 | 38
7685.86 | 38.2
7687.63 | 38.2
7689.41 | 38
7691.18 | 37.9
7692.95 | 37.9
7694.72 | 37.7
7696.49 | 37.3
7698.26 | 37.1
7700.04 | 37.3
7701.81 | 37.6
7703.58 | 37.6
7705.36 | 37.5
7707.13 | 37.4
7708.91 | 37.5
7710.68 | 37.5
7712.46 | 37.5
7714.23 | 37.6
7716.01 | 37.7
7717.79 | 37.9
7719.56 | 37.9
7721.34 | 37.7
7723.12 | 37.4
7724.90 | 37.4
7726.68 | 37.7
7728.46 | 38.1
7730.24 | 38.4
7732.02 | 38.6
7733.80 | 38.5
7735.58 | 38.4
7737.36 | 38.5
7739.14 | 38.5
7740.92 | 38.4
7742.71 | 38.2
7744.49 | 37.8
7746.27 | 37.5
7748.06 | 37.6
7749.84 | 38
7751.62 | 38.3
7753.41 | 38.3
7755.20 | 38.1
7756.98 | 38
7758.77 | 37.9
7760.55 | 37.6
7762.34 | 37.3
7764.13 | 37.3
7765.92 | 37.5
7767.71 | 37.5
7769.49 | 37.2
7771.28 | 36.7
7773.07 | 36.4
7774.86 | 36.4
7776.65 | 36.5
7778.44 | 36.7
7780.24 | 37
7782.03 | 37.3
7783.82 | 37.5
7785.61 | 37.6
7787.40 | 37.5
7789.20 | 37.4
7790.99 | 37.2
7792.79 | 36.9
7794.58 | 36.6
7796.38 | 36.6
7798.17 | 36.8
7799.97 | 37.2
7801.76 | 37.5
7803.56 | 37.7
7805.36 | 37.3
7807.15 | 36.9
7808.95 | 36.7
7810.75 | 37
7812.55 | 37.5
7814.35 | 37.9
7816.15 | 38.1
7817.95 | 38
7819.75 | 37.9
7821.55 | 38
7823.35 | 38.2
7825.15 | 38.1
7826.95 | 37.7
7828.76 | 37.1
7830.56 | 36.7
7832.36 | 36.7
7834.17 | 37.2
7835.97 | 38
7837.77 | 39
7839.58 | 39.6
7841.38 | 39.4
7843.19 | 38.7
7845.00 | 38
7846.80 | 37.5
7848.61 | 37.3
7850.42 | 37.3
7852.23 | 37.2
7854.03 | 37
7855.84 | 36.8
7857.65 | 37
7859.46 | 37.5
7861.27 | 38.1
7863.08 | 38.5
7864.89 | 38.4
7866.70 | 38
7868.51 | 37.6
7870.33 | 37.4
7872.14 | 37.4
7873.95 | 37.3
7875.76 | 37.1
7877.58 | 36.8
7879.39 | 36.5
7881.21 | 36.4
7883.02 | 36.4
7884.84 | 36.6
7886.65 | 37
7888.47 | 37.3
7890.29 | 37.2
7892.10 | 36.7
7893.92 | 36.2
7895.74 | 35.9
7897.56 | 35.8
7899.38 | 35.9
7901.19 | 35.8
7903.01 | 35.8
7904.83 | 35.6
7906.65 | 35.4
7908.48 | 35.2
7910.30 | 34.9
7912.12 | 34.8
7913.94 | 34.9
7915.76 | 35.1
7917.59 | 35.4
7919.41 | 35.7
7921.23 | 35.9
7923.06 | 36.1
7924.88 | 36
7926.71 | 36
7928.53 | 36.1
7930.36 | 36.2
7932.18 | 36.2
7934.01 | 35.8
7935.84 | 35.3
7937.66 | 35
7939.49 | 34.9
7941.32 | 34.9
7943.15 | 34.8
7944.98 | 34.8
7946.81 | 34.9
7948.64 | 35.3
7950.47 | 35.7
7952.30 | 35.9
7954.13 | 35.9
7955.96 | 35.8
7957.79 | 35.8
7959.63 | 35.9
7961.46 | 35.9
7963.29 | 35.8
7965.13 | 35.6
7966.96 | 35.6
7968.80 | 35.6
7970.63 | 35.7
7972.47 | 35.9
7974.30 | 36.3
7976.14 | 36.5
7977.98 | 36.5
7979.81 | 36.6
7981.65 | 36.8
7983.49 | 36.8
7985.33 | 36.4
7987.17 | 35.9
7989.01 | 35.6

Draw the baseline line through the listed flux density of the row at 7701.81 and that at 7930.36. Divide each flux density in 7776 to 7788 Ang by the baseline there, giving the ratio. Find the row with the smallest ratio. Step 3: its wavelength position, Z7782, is 7776.65 Ang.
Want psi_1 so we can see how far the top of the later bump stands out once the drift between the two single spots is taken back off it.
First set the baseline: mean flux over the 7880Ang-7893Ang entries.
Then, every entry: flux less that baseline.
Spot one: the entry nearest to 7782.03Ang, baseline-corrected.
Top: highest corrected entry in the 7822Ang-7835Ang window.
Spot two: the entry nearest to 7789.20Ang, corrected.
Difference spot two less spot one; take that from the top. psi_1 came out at 1.3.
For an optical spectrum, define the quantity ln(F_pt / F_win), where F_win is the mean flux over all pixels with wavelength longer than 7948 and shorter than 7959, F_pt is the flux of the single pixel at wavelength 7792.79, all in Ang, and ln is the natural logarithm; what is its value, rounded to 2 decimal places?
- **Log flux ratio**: 0.03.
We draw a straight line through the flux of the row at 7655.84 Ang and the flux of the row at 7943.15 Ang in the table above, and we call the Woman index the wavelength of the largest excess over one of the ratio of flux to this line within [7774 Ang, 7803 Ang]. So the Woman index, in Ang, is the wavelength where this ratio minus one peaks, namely 7801.76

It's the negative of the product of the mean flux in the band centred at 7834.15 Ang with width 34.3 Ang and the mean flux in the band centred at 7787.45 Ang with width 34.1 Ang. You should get -1404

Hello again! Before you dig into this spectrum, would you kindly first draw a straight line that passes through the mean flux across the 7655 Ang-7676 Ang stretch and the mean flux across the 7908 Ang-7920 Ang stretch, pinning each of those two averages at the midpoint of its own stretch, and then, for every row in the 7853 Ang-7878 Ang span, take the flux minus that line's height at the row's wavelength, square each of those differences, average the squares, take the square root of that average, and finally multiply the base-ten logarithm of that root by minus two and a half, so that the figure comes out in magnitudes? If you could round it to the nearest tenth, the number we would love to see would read -0.7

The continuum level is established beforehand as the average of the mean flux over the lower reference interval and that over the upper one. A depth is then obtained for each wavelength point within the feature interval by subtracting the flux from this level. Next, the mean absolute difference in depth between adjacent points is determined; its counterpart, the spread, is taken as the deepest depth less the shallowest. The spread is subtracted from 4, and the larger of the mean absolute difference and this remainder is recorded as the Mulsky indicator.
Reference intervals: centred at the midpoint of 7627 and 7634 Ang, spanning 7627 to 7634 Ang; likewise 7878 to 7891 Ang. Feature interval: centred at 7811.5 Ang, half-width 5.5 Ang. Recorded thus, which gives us 2.6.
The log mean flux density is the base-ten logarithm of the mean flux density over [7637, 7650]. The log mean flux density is 1.59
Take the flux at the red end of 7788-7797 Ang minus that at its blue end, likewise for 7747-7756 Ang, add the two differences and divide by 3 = -0.1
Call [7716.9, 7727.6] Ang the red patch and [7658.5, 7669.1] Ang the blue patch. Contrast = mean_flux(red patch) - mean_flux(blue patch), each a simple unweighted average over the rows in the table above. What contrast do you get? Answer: 0.1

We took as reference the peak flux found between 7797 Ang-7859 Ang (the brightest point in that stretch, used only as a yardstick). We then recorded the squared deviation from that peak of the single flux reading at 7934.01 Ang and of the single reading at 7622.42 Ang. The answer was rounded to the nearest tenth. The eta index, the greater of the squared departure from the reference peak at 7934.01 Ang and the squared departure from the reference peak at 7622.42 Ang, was 14.4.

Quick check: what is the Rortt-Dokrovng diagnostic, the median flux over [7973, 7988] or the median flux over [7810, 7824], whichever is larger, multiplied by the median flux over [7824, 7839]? 1421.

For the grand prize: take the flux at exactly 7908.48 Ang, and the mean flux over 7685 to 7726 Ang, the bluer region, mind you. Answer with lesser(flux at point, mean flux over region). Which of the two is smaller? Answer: 35.2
